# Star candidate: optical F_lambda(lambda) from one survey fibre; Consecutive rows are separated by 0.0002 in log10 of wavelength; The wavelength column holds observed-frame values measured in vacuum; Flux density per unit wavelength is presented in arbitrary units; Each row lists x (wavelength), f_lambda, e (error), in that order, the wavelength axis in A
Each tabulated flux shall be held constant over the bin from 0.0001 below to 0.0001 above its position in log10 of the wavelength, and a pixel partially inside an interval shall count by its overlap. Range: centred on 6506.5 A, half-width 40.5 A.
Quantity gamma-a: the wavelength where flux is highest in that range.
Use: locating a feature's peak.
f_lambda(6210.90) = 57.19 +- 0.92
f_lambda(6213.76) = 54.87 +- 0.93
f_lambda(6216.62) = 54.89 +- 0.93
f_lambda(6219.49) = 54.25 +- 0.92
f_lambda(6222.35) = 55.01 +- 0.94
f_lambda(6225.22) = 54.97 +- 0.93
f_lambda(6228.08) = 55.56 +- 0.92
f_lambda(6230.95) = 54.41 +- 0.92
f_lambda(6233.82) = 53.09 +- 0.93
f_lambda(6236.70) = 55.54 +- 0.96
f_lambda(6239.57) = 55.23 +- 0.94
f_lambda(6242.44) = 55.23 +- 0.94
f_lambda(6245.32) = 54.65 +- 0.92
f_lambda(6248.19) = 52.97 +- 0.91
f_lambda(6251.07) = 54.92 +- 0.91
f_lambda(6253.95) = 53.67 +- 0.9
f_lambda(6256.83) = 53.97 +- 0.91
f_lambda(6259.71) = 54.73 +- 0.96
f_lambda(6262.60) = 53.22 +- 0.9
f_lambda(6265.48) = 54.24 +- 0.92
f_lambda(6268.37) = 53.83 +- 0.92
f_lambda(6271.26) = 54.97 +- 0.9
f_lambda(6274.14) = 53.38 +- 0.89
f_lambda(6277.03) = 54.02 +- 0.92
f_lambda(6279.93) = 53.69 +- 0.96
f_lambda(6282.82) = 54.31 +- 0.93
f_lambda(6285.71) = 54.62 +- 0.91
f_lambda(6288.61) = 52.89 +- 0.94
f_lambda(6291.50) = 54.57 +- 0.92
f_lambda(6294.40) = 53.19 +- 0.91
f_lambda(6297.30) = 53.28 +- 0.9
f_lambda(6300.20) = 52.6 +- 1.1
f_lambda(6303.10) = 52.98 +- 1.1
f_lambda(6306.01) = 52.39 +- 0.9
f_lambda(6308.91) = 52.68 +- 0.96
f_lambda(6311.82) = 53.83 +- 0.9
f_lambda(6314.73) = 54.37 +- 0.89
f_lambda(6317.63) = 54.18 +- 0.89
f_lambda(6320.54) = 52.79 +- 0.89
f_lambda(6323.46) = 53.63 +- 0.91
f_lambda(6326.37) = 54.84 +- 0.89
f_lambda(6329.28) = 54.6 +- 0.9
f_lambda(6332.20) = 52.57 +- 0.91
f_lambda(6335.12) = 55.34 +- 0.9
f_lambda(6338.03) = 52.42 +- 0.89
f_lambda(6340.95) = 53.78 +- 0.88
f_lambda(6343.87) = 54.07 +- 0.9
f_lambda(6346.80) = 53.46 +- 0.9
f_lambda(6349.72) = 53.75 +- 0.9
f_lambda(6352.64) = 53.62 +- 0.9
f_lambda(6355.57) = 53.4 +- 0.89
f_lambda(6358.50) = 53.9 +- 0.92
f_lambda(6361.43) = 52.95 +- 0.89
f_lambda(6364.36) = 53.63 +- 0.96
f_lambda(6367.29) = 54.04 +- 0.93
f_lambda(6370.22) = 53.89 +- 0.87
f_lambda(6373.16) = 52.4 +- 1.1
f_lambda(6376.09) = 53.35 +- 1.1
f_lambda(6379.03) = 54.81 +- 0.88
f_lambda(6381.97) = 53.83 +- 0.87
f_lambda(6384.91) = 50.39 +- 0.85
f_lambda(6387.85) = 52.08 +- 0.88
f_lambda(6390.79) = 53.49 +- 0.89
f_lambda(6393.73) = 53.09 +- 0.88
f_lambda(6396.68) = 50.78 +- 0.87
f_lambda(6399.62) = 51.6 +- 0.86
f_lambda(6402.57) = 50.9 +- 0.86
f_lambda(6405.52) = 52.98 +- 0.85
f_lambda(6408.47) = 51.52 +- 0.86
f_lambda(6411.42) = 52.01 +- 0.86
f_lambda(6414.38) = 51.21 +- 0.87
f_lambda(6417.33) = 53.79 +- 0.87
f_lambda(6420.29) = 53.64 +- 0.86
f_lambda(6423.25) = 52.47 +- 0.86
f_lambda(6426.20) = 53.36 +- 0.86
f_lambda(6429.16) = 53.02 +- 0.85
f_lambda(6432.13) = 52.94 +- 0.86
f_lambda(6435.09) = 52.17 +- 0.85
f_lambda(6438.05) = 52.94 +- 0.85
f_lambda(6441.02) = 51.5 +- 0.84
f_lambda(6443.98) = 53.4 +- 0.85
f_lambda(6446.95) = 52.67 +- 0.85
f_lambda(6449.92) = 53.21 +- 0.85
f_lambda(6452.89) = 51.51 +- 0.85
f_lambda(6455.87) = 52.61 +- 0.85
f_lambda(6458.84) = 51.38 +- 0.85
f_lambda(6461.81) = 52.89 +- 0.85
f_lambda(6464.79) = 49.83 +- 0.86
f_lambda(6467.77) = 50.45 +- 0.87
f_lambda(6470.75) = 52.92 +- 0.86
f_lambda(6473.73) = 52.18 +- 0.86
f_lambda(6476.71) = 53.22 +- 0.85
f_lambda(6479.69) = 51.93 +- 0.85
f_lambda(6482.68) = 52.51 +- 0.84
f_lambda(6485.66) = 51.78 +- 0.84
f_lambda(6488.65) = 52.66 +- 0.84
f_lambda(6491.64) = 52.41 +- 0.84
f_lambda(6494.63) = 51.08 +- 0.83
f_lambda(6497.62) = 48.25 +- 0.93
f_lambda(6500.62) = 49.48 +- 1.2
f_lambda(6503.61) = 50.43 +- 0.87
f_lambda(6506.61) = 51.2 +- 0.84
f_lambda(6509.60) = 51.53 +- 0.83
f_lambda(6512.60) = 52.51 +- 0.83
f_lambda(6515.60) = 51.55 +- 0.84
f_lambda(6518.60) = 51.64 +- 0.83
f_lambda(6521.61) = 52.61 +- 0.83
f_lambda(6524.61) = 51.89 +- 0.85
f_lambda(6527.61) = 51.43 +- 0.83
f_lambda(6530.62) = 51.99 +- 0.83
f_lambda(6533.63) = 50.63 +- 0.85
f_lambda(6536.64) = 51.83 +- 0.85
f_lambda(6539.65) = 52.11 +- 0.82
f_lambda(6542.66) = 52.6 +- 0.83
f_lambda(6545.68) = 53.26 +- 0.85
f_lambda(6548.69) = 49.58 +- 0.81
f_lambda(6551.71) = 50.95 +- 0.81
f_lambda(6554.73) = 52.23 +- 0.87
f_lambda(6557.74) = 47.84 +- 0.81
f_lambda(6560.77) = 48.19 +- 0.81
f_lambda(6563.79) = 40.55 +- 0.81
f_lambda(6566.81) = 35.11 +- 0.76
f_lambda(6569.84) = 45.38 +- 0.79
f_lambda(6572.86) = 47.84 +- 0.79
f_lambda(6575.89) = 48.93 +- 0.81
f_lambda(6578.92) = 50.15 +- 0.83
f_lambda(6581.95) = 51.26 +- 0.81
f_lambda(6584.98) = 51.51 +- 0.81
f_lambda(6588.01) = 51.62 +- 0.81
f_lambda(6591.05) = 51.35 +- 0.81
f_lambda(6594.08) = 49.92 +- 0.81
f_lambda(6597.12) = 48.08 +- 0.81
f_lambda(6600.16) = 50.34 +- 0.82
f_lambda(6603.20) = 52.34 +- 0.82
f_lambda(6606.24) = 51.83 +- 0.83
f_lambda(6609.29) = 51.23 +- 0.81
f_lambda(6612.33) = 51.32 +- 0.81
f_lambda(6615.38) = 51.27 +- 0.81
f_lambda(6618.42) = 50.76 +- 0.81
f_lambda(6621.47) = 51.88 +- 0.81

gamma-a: 6545.68 A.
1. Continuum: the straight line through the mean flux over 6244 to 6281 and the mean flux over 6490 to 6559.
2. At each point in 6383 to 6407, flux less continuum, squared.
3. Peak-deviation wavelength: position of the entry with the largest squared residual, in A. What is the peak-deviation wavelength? 6384.91 A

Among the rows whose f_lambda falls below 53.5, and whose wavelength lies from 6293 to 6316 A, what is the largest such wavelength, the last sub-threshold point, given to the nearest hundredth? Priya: 6308.91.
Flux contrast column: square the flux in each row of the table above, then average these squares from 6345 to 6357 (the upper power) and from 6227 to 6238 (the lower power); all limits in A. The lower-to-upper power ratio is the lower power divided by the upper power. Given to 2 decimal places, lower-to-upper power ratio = 1.04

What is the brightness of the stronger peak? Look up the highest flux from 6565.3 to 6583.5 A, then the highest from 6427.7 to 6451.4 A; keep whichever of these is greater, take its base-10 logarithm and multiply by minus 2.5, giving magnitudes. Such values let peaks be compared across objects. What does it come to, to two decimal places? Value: -4.32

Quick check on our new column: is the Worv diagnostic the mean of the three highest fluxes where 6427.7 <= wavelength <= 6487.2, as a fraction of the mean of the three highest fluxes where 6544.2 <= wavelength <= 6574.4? 1.02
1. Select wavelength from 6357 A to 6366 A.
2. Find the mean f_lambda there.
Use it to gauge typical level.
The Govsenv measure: 53.5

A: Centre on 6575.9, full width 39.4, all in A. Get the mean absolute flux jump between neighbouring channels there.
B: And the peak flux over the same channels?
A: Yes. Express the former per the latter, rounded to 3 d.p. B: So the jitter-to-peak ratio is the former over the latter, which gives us 0.051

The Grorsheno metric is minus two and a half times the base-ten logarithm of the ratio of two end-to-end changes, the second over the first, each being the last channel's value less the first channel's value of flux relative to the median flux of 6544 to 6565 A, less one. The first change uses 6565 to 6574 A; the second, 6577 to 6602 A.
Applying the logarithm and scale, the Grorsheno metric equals 4.6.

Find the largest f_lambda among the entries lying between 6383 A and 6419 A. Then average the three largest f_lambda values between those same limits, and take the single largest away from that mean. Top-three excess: -0.33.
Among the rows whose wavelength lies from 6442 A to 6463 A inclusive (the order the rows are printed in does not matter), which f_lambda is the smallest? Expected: 51.38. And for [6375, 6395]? 50.39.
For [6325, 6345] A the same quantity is 52.42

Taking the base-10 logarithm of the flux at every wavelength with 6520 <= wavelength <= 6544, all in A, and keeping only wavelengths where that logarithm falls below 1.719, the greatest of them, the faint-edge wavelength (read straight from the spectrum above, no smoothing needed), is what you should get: 6539.65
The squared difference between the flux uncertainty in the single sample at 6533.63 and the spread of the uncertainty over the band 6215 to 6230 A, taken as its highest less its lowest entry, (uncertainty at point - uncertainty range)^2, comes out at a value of 0.69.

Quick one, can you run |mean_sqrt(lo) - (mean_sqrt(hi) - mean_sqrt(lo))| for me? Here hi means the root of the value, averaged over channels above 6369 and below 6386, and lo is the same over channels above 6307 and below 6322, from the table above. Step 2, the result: 7.35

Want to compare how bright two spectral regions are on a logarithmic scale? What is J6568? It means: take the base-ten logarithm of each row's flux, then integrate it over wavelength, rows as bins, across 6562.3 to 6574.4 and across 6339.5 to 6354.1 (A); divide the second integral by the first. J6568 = 1.3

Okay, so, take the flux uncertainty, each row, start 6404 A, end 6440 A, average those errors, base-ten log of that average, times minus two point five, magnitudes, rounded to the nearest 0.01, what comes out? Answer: 0.17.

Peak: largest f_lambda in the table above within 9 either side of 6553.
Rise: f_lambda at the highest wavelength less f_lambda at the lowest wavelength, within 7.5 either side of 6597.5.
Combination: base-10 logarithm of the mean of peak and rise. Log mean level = 1.433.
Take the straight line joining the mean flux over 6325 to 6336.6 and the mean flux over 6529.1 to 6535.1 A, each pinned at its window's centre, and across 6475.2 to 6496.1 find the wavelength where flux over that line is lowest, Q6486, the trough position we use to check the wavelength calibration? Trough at 6494.63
